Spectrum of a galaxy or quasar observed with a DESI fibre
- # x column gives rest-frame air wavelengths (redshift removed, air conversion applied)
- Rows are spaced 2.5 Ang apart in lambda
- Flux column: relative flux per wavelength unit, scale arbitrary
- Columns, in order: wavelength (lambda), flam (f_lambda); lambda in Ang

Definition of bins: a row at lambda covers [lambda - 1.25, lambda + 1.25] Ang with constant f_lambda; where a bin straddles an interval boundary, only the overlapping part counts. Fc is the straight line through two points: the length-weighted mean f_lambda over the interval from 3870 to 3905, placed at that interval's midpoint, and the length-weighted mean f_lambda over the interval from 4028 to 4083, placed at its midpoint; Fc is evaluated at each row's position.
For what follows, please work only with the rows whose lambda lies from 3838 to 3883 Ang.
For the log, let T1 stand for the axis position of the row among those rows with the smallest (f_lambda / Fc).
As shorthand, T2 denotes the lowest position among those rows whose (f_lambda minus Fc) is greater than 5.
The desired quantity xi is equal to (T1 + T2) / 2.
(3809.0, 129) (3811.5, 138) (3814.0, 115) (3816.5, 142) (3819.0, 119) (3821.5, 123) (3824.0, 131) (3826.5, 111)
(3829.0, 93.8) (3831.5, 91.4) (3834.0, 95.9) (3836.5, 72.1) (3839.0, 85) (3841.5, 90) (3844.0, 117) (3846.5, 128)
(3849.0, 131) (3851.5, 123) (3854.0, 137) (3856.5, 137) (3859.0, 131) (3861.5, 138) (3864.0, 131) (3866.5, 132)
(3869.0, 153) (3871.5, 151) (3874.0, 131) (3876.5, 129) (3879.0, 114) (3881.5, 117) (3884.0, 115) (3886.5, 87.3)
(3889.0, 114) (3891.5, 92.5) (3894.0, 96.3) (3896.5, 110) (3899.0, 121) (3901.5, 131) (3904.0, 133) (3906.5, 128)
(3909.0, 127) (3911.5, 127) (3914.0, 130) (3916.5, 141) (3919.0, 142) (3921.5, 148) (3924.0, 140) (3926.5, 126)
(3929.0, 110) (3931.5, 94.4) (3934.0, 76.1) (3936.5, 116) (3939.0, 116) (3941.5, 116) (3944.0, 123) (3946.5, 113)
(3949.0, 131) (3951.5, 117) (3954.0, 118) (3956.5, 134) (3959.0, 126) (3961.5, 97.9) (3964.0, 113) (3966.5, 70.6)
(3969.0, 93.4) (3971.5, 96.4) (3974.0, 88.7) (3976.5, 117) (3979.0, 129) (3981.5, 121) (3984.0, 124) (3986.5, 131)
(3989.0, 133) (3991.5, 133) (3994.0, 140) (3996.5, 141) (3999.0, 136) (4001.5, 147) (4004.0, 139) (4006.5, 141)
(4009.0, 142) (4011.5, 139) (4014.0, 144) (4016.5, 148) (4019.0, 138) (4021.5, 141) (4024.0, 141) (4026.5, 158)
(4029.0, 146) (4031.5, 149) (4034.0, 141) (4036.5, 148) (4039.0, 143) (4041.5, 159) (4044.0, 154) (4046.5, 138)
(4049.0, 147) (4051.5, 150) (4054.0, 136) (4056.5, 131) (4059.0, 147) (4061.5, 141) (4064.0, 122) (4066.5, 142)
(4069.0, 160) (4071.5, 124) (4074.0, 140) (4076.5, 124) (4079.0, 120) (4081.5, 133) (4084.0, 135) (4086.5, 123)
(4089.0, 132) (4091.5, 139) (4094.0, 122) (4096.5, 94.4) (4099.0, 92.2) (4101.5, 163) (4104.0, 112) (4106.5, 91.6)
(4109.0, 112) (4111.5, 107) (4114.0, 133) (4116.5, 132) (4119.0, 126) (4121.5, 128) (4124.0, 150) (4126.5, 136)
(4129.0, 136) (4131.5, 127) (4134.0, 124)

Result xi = 3841.5 Ang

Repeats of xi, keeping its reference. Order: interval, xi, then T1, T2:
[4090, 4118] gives 4104.0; 4106.5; 4101.5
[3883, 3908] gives 3894.0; 3886.5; 3901.5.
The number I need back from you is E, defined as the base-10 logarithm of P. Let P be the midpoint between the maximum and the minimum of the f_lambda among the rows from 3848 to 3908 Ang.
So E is 2.08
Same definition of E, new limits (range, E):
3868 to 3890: 2.08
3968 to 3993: 2.04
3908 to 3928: 2.14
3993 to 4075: 2.15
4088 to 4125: 2.10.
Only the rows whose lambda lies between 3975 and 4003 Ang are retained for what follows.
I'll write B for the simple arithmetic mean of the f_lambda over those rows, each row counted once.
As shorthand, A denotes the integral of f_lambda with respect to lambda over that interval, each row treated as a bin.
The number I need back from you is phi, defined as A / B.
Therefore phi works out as 28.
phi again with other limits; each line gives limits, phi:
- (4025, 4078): 53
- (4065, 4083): 18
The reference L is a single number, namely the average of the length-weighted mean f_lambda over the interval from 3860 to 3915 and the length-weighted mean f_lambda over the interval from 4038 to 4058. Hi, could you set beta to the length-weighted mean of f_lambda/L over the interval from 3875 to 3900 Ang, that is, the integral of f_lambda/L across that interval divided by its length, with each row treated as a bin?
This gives 0.82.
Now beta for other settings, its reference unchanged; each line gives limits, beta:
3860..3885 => 0.98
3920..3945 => 0.87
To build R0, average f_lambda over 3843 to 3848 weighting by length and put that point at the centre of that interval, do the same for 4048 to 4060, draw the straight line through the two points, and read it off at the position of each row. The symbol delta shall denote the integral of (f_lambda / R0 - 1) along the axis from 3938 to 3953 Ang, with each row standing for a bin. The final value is -1.5 Ang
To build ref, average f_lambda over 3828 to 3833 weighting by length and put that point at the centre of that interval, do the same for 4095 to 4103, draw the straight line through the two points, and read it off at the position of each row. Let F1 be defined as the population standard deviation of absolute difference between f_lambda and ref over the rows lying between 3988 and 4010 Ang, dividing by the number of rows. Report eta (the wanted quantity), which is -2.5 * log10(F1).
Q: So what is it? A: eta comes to -1.48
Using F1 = 3.9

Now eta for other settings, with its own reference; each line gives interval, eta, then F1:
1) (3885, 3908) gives -2.60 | 11.0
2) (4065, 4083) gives -2.80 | 13.2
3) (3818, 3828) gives -2.15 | 7.3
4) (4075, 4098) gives -2.07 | 6.7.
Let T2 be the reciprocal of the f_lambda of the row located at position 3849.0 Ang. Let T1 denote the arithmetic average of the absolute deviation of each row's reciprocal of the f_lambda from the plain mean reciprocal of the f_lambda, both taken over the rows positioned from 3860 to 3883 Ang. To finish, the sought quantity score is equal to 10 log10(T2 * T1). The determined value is -53.9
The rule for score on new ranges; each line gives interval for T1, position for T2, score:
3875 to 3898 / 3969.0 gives -49.6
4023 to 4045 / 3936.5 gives -56.7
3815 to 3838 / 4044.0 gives -49.6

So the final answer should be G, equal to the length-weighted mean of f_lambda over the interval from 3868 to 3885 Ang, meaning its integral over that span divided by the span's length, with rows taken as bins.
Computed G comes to 130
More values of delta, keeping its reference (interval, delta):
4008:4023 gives 0.4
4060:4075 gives -0.5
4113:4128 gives -1.4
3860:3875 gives 1.7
